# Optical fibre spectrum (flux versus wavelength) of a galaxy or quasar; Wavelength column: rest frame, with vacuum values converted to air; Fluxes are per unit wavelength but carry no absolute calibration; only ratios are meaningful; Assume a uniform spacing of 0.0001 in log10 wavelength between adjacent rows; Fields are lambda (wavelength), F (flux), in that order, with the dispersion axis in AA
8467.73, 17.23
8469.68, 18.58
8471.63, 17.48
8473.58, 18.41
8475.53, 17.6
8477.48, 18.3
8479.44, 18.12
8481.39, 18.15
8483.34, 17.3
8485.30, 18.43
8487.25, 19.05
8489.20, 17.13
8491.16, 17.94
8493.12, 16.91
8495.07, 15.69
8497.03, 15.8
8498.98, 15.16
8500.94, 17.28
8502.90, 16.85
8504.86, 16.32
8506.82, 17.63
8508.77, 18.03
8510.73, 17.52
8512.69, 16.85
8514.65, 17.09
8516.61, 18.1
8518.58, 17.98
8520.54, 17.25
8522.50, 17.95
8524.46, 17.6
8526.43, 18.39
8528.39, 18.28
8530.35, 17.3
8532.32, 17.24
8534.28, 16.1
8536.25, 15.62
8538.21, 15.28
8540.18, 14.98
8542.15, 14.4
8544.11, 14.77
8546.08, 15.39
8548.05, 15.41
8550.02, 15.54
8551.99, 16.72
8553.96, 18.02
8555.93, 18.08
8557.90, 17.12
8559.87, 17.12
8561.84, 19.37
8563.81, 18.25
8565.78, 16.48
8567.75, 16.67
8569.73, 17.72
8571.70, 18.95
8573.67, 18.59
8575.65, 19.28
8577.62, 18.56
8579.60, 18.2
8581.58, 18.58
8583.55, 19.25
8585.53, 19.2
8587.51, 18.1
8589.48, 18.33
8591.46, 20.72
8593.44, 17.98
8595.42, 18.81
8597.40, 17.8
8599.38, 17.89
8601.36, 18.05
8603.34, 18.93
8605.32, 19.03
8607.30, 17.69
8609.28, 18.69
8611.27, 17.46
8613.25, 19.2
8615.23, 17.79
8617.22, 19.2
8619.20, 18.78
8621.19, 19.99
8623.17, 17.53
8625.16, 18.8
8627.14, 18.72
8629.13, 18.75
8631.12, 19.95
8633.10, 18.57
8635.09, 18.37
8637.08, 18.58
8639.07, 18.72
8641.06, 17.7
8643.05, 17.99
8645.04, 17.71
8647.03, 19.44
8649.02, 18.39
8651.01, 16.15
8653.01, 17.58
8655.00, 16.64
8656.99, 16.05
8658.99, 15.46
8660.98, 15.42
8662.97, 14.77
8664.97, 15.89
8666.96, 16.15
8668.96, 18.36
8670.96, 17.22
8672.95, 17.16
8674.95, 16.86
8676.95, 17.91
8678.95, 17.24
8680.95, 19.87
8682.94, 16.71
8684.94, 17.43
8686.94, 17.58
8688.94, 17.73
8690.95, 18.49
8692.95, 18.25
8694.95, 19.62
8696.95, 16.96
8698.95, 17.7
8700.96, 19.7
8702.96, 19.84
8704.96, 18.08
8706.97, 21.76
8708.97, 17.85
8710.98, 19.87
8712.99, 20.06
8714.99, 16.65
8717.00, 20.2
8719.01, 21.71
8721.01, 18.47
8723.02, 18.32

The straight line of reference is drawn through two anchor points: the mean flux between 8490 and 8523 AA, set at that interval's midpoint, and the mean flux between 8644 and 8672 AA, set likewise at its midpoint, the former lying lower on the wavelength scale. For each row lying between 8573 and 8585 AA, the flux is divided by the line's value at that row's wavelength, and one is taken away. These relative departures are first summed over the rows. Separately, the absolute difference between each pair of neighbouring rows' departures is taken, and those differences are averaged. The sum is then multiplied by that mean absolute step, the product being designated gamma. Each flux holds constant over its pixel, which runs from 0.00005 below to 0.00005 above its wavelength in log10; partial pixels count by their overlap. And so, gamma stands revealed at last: 0.021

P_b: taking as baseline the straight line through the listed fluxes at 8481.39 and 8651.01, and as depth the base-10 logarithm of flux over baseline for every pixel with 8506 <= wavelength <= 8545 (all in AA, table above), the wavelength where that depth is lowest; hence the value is 8542.15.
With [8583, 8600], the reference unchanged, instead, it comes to 8597.40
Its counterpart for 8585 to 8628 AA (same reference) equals 8611.27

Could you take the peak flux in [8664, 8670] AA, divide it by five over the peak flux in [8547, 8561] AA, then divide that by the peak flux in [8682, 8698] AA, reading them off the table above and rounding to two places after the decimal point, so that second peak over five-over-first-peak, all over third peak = 3.38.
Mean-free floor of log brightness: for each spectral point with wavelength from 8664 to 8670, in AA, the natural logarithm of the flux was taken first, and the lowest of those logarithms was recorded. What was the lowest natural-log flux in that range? 2.77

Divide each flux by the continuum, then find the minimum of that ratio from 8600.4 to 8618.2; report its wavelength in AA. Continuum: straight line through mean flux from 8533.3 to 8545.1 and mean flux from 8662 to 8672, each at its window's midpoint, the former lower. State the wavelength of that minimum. 8611.27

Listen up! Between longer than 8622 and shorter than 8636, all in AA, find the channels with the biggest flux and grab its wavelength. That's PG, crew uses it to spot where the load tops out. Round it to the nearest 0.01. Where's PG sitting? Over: 8631.12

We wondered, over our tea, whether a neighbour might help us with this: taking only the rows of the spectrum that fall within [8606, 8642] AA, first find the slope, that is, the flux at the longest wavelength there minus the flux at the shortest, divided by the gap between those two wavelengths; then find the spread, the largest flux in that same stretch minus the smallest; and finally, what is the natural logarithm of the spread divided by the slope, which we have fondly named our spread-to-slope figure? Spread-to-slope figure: 9.1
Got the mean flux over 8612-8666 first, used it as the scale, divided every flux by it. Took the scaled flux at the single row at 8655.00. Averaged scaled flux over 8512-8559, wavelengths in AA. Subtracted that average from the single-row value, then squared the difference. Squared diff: 0.0000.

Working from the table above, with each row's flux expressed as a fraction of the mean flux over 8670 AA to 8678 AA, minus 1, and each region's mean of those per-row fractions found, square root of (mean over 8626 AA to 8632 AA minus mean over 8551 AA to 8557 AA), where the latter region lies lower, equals 0.30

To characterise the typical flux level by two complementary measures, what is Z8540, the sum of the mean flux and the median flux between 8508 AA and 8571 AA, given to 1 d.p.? 34.1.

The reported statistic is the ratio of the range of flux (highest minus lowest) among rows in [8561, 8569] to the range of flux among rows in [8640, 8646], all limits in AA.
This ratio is 10.0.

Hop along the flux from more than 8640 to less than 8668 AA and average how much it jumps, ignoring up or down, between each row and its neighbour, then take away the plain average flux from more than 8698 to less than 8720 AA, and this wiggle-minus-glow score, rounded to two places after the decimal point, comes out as -18.54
